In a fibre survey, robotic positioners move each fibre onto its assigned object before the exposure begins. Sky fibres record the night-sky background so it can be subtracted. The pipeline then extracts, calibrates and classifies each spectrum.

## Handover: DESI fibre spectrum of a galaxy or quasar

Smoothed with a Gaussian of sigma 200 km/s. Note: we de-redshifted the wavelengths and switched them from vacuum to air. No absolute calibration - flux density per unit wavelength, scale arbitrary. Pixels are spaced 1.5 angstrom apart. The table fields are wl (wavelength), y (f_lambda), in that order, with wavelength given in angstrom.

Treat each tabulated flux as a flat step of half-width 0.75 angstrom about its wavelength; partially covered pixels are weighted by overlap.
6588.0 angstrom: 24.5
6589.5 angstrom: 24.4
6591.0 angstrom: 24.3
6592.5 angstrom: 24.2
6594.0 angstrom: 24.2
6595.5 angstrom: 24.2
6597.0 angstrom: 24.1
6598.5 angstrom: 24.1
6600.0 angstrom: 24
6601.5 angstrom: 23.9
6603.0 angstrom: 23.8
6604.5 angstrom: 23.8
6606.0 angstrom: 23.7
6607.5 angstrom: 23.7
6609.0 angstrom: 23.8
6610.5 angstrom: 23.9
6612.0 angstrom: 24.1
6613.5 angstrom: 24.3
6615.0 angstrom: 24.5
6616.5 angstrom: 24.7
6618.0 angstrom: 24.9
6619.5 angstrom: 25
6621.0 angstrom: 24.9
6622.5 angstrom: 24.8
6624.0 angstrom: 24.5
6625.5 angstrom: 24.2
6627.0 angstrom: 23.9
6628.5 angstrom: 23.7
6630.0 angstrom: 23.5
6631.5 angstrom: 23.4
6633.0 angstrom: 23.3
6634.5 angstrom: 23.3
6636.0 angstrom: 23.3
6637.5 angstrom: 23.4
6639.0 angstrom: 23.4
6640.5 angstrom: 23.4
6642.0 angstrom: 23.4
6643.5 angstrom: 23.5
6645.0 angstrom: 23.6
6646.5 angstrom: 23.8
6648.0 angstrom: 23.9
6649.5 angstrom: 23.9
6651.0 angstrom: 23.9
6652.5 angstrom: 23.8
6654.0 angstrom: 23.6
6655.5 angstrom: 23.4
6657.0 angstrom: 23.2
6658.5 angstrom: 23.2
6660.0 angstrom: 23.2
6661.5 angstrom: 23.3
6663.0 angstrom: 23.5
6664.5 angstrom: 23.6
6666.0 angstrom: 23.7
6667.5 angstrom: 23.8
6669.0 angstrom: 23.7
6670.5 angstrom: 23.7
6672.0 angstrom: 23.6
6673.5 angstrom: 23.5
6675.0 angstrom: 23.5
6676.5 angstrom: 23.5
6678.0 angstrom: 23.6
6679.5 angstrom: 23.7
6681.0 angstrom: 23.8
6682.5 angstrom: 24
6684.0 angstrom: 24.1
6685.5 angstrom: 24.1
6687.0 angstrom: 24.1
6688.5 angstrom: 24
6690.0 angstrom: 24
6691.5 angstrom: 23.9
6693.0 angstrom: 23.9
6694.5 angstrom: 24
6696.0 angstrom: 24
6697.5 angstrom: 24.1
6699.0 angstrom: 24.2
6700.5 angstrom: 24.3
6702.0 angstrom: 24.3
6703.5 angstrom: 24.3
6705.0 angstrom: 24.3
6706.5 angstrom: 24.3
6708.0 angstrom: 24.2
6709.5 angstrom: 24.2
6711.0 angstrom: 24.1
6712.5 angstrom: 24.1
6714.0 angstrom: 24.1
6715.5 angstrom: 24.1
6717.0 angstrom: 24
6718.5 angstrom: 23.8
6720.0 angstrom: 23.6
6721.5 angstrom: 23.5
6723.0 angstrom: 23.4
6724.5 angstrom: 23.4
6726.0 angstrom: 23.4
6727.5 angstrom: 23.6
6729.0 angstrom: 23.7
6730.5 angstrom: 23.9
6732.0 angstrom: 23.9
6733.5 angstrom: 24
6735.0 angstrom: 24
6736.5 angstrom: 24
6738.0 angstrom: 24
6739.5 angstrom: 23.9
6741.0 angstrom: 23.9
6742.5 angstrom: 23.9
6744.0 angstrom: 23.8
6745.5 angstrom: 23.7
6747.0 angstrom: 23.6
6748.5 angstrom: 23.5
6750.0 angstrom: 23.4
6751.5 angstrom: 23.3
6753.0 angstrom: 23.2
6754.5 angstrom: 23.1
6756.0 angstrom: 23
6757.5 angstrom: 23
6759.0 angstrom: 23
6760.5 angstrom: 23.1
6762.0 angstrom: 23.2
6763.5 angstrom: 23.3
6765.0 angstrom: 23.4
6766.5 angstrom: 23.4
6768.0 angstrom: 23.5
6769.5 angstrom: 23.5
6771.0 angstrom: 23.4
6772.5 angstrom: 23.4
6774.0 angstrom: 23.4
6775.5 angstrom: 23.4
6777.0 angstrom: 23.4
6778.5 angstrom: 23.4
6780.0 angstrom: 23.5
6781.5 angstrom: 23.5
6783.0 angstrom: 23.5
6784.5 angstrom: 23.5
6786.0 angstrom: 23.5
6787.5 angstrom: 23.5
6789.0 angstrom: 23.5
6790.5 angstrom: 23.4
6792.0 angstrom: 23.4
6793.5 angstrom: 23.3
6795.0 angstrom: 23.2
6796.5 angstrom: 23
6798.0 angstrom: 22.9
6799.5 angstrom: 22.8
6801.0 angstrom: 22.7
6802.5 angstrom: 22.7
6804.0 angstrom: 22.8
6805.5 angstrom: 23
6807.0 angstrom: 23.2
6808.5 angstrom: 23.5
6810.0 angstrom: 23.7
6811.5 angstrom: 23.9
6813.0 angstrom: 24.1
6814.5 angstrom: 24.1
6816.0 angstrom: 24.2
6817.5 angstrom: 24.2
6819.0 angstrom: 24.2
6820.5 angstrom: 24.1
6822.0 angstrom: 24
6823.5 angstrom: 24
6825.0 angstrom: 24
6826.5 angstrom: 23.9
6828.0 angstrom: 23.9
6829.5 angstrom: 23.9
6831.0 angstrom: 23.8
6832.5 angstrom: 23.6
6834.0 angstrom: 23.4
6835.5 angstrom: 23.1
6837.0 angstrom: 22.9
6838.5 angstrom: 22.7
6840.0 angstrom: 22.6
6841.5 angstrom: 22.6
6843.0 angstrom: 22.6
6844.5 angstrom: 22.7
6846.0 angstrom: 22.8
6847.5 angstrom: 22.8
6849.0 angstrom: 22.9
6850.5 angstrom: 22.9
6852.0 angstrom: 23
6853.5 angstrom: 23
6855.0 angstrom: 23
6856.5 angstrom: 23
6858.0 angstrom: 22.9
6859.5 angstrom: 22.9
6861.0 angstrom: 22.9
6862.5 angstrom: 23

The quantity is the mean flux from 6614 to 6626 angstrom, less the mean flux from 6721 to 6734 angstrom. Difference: 1.0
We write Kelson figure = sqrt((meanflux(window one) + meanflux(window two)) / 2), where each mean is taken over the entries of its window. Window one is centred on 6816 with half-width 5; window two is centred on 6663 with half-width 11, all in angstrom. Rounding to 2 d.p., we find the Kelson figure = 4.88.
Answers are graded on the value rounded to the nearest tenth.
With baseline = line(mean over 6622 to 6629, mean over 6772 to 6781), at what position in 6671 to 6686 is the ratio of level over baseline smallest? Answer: 6673.5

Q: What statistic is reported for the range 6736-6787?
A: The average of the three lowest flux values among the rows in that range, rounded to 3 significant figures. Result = 23.0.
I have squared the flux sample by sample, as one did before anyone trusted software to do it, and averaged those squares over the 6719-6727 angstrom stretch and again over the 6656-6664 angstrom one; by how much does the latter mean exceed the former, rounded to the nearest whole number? -8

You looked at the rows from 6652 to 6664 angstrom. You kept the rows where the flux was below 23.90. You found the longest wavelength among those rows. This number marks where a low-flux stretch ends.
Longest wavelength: 6663.0 angstrom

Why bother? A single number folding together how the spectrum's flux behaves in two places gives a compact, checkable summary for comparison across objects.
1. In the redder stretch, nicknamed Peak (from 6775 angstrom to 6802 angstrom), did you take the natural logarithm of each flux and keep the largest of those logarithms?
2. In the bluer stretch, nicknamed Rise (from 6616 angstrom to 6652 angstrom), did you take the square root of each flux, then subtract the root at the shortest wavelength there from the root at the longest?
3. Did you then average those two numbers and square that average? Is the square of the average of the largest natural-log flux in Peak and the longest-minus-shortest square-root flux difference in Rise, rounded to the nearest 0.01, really 2.37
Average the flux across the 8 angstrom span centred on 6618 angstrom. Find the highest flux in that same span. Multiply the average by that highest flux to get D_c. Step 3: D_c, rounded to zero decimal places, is 620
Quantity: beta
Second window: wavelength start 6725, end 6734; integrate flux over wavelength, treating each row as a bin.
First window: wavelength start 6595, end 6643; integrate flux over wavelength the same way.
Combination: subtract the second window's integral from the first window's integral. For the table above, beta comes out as 937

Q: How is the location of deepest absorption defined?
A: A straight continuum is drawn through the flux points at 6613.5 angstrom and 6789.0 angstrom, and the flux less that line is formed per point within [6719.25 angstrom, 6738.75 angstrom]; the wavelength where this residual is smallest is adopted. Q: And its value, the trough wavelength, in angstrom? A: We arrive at 6723.0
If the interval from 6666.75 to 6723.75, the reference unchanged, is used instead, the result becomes 6673.5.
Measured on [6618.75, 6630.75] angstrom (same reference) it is 6630.0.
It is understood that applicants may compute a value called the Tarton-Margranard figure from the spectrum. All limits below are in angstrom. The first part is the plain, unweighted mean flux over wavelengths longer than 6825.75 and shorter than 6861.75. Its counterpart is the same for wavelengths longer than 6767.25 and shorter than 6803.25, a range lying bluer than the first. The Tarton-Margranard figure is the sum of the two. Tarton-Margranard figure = 46.4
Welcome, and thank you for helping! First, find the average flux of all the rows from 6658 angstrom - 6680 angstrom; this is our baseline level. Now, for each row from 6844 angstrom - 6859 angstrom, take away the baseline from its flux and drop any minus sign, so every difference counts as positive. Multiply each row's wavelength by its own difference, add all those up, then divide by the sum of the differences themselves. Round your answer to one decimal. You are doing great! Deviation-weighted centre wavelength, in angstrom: 6850.7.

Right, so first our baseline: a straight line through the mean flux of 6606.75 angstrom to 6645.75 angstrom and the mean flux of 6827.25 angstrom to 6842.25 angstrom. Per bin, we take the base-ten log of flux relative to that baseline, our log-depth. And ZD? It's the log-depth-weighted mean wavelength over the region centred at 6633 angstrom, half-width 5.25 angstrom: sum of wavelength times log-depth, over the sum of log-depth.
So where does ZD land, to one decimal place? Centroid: 6633.5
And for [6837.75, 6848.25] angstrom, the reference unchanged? 6842.6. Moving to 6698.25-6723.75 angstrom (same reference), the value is 6706.7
